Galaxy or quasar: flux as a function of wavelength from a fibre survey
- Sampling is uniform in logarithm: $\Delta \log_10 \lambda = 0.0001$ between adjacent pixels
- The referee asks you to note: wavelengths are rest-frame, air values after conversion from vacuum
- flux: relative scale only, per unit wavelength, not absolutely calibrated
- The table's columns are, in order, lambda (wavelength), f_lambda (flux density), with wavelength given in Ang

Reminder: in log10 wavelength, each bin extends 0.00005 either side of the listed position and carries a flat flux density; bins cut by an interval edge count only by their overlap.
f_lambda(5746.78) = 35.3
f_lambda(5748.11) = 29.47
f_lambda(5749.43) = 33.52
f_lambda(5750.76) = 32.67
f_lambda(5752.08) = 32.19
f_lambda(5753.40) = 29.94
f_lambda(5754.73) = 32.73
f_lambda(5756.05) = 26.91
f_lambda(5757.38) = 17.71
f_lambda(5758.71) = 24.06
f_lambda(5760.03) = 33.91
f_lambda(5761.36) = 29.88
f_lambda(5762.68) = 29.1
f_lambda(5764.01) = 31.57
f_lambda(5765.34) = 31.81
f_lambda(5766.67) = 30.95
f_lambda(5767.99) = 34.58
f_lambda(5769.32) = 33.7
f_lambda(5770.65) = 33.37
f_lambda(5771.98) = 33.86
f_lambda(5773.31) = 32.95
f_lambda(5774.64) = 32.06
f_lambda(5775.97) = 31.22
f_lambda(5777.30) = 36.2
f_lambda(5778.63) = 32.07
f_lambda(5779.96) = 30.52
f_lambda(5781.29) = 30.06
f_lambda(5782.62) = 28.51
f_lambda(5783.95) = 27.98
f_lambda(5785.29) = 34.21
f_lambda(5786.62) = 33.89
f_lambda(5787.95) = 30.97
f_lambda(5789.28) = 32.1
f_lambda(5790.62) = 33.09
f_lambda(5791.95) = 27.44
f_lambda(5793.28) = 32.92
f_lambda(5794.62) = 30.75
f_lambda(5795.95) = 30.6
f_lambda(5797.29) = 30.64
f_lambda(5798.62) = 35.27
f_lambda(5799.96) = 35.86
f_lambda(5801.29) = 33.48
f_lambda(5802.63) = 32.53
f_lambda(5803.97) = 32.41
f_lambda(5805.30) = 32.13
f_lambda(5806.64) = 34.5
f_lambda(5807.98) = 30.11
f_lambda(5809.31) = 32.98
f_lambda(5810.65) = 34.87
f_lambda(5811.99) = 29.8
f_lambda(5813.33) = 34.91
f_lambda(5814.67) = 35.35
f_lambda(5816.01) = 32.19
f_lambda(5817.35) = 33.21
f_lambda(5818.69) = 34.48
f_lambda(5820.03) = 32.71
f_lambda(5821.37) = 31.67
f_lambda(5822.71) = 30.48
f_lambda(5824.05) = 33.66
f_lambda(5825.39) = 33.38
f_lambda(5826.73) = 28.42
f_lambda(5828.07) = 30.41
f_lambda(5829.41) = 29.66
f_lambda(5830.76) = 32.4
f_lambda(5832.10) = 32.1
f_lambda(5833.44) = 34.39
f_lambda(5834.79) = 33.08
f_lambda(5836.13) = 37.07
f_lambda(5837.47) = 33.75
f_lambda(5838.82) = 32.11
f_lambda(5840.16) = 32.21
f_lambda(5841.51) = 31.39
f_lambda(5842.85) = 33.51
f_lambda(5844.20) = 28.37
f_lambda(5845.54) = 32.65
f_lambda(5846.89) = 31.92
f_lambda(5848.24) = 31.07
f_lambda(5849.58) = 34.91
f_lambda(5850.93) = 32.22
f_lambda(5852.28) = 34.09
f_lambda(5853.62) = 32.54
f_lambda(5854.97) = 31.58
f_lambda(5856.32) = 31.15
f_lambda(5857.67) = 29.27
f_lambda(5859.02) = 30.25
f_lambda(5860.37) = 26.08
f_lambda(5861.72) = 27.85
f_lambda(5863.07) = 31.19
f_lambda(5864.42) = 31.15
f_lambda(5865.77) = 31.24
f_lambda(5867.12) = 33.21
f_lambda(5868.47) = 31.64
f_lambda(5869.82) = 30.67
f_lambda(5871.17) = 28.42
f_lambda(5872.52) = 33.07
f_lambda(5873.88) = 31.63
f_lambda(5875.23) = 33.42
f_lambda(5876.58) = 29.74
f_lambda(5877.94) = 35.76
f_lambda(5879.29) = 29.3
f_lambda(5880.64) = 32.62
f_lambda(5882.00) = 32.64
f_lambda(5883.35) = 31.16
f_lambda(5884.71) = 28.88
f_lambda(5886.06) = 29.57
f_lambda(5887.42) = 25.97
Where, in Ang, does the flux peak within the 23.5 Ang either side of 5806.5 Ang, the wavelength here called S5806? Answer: 5799.96 Ang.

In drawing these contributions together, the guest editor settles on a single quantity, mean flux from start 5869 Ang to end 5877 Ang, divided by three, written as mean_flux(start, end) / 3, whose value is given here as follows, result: 10.4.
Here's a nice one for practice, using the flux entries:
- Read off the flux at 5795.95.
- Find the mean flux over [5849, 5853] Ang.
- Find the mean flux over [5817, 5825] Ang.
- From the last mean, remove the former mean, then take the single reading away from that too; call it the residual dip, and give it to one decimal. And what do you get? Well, -31.6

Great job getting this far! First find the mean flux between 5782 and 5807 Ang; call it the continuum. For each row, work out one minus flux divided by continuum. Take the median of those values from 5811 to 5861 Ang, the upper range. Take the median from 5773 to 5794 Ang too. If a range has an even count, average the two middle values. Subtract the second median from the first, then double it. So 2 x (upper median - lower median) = -0.01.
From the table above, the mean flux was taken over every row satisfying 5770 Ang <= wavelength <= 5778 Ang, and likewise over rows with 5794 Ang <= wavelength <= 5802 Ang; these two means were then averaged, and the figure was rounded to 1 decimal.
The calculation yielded 33.0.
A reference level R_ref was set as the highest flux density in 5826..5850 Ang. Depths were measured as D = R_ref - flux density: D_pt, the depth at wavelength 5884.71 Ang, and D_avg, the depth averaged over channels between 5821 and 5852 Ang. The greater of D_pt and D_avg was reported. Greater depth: 8.19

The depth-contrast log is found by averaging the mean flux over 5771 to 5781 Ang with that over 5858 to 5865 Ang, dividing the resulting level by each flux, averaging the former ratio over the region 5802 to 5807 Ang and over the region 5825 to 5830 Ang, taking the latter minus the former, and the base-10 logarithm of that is -1.1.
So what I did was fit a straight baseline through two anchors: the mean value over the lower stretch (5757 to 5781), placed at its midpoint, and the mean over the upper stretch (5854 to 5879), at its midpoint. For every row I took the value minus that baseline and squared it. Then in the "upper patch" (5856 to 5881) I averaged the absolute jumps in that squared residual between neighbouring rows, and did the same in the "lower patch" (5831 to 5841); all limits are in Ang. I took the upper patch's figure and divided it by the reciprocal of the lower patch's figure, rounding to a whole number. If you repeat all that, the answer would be 101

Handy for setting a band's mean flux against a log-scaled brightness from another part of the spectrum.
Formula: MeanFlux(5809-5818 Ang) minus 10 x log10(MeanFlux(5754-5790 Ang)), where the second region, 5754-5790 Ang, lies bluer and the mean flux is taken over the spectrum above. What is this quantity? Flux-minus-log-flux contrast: 18.4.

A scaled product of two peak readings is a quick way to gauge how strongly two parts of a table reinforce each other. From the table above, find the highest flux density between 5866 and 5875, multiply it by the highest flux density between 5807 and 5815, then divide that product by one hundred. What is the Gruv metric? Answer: 11.7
